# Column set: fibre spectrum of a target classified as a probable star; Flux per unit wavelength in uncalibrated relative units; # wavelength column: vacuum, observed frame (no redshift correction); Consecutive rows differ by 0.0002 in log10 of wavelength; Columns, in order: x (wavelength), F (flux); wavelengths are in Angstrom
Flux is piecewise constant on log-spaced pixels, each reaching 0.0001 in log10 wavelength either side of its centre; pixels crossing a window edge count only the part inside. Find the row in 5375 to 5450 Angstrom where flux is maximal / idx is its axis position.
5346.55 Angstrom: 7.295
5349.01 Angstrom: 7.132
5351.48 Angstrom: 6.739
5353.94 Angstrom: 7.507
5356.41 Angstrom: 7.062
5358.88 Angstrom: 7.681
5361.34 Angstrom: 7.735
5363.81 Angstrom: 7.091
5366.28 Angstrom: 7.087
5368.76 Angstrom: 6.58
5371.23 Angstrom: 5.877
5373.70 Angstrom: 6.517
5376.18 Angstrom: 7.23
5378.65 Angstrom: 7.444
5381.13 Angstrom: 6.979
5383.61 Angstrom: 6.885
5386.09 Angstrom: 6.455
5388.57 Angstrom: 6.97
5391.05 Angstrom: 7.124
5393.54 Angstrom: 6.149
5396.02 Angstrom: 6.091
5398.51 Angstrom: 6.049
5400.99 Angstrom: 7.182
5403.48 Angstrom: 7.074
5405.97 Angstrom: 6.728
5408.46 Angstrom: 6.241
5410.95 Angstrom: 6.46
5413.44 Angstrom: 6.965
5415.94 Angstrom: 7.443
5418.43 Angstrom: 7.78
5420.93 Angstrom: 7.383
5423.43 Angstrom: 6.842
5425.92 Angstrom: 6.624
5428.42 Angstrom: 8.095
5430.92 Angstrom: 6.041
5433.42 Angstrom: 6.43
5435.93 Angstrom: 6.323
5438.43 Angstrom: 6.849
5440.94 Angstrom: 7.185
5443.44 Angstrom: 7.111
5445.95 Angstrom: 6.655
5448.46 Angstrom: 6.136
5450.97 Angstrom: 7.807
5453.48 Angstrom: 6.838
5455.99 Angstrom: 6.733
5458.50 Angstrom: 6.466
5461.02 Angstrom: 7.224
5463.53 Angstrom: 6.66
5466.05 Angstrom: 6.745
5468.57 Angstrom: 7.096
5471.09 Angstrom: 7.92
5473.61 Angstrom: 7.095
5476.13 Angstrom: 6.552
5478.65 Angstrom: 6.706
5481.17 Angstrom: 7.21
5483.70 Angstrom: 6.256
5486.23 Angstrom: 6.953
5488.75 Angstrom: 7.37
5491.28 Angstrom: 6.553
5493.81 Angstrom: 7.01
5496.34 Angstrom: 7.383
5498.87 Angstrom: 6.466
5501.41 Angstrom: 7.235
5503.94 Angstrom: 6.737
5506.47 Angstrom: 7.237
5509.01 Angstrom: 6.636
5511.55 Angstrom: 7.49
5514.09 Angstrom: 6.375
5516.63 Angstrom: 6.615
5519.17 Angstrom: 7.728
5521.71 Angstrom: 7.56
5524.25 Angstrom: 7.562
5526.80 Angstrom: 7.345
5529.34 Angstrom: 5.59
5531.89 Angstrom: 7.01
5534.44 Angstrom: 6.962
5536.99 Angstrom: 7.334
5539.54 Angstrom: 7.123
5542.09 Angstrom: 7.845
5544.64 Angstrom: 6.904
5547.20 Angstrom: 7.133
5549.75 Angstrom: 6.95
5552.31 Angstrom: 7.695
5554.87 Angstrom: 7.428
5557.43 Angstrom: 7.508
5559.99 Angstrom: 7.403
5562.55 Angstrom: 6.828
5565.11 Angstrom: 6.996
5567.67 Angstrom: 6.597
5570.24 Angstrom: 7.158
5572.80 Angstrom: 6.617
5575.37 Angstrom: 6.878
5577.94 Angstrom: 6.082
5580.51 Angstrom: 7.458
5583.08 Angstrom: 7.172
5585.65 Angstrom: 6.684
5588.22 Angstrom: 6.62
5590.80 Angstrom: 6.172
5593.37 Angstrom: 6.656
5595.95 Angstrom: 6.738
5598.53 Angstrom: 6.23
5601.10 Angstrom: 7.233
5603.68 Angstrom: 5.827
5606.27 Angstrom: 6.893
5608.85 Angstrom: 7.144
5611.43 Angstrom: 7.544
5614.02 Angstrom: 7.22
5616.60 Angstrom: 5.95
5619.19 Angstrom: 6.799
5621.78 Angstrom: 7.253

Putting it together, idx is 5428.42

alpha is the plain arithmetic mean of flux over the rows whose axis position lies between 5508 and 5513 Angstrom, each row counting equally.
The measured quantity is 7.06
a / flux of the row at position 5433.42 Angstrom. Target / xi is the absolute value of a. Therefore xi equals 6.4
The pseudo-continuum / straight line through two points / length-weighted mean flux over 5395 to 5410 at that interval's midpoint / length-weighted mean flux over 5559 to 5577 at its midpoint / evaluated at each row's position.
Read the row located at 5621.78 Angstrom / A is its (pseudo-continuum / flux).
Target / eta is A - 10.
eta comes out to -9.03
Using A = 0.97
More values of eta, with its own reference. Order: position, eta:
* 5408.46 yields -8.95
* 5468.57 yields -9.06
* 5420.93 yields -9.11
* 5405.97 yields -9.02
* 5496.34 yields -9.08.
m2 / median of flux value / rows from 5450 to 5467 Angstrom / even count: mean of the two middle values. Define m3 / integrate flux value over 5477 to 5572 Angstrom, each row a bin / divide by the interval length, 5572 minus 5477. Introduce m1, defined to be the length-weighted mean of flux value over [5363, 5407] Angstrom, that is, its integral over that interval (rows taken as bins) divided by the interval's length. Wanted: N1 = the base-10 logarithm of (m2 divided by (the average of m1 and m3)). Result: -0.010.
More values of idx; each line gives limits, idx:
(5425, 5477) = 5428.42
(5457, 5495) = 5471.09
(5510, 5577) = 5542.09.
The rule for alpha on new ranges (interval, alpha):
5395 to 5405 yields 6.60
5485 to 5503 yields 7.00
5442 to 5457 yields 6.88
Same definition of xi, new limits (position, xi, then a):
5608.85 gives 7.1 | 7.144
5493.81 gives 7.0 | 7.01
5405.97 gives 6.7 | 6.728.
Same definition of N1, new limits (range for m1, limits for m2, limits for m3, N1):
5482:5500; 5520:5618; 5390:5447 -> 0.010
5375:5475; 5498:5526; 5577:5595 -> 0.027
